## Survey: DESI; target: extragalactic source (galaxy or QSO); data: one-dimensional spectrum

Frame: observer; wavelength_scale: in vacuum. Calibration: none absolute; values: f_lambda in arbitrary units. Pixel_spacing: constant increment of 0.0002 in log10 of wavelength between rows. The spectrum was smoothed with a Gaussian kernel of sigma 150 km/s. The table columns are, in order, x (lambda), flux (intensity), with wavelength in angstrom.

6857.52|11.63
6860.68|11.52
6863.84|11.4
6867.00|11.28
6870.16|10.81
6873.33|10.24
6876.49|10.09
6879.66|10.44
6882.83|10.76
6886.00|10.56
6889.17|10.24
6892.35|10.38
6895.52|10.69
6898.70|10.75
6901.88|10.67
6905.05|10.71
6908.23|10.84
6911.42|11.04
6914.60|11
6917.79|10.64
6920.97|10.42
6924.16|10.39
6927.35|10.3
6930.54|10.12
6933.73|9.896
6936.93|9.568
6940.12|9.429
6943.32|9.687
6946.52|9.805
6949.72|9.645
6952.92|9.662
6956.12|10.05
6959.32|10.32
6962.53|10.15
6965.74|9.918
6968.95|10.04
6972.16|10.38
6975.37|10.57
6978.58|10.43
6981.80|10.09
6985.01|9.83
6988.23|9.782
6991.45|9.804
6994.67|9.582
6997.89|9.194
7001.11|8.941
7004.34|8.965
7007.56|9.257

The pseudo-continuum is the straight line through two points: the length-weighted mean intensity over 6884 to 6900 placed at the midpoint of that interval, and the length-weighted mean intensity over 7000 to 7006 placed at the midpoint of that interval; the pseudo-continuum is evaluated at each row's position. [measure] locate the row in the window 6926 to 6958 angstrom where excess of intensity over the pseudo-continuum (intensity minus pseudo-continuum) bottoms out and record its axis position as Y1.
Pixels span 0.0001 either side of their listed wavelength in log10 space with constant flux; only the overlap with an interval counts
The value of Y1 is 6940.12 angstrom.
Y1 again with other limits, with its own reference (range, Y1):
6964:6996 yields 6965.74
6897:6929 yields 6927.35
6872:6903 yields 6876.49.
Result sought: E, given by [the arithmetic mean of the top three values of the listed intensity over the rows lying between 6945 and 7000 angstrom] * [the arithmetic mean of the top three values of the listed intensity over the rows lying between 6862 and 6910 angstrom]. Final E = 117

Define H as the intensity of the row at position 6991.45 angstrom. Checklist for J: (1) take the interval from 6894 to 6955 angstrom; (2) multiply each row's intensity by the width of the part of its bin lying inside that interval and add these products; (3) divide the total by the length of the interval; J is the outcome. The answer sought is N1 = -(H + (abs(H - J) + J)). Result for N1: -20.5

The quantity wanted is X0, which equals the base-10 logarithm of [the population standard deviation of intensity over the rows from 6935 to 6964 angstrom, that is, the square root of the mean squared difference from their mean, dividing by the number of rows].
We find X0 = -0.55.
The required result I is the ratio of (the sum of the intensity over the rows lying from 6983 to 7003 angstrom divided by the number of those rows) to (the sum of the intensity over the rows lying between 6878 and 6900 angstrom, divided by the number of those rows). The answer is 0.90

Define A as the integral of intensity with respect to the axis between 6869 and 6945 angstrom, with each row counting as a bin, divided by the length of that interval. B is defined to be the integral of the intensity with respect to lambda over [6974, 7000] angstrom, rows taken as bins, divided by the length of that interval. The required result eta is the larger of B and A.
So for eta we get 10.4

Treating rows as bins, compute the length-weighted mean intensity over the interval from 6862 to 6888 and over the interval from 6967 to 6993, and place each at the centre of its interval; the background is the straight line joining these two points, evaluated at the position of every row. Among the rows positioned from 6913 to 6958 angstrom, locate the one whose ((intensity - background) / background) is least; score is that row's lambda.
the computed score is 6940.12 angstrom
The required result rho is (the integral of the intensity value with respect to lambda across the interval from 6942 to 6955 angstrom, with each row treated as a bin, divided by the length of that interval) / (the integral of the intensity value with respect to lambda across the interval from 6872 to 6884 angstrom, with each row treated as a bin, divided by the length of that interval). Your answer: 0.936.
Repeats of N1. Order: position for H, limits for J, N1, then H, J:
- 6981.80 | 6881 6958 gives -20.6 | 10.09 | 10.3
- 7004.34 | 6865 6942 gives -20.9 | 8.965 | 10.5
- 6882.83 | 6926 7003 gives -21.5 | 10.76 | 9.9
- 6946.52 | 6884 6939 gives -21.0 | 9.805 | 10.5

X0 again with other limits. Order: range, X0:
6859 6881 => -0.27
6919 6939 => -0.52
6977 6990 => -0.59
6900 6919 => -0.80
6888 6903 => -0.70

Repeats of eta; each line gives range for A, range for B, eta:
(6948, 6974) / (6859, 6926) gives 10.7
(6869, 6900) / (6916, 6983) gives 10.5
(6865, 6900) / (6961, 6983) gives 10.6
